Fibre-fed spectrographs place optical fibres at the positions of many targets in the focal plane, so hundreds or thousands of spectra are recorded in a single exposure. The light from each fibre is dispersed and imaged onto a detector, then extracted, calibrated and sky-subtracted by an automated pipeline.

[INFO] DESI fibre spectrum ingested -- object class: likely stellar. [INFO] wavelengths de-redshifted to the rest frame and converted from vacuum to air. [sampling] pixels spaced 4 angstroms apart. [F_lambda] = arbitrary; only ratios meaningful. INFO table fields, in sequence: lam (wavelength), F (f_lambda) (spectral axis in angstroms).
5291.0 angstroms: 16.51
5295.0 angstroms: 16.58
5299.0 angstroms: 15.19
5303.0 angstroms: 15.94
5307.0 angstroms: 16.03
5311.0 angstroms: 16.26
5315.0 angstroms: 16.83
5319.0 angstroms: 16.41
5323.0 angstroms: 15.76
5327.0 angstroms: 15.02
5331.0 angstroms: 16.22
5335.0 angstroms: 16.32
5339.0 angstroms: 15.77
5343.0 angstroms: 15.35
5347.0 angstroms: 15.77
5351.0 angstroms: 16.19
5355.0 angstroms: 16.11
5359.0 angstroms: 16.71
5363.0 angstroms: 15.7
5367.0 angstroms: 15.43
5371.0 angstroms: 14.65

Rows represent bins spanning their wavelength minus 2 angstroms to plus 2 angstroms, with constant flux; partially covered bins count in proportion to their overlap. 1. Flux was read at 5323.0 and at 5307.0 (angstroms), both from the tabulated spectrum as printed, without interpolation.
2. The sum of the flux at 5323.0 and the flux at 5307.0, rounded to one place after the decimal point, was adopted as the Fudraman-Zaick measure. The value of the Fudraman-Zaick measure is 31.8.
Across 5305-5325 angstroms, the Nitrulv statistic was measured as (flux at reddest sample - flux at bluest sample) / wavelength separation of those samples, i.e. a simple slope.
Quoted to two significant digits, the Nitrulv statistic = -0.017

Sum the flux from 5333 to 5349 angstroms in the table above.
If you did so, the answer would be 63.2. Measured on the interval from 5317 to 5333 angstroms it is 63.4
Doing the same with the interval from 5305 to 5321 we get 65.5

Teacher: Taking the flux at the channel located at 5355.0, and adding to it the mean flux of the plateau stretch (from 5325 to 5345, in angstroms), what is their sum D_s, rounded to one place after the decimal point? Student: 31.8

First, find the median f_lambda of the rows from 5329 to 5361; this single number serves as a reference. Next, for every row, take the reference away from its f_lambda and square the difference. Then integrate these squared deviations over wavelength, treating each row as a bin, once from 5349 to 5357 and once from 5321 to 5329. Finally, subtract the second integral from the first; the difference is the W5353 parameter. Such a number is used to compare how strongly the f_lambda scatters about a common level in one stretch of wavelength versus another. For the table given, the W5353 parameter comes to -5.7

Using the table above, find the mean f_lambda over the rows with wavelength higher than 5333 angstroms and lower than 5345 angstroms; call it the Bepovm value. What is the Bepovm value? 15.81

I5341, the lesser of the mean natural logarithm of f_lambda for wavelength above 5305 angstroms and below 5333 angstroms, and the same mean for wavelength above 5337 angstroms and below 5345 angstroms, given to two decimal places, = 2.74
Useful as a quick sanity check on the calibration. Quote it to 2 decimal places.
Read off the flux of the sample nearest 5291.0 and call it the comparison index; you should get 16.51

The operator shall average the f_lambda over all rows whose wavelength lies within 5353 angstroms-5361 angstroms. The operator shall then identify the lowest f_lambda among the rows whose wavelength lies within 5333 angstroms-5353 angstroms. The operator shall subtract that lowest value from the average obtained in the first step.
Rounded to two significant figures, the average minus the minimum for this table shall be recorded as 1.1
